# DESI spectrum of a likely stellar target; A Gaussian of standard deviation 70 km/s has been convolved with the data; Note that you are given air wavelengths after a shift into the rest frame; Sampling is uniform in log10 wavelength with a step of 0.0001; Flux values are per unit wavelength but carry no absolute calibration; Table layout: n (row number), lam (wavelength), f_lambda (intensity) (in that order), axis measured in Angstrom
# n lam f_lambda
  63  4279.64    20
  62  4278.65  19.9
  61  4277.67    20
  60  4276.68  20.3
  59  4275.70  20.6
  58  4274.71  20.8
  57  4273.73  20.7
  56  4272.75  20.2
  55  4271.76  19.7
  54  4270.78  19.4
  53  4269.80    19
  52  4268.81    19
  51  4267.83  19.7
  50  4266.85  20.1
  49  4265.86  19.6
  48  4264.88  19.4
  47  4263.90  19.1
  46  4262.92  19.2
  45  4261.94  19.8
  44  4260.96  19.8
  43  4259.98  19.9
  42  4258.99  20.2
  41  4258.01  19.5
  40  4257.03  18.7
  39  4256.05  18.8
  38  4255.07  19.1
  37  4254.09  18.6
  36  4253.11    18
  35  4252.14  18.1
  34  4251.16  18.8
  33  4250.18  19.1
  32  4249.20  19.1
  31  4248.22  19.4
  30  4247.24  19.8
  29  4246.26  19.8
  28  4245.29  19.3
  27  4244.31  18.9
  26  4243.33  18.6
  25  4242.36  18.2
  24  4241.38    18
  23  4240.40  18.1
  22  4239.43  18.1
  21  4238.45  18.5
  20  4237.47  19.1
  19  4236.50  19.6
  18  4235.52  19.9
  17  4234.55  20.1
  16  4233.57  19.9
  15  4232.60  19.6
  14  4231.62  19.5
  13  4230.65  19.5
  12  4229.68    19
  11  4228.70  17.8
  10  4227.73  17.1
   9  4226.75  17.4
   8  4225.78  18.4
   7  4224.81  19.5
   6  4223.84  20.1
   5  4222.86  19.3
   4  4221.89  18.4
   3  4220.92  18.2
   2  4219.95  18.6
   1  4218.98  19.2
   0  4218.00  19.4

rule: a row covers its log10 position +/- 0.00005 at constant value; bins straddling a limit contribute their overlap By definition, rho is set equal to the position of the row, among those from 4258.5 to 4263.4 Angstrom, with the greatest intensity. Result 4258.99 Angstrom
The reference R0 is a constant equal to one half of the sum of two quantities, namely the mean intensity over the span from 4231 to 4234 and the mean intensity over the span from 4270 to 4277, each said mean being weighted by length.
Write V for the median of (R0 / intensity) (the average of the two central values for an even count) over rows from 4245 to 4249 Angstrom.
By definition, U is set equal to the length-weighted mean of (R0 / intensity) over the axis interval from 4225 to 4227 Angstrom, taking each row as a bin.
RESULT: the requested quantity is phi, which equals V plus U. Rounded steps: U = 1.10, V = 1.02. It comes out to 2.12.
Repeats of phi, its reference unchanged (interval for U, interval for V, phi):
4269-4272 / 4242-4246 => 2.10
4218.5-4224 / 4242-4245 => 2.13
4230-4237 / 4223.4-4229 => 2.12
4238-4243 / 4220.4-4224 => 2.16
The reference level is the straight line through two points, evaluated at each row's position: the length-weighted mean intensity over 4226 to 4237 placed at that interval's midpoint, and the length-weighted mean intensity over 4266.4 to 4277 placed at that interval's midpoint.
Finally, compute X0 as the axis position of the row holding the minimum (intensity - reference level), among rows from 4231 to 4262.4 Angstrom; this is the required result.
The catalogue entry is 4253.11 Angstrom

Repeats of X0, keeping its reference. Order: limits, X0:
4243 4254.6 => 4253.11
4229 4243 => 4241.38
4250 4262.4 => 4253.11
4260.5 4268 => 4263.90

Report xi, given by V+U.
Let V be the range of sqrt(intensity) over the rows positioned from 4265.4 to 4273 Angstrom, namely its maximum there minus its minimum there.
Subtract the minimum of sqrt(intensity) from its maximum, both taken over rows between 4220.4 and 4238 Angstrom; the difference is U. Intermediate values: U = 0.348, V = 0.14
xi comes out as 0.484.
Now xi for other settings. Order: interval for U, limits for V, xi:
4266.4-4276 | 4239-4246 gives 0.352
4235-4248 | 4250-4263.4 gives 0.470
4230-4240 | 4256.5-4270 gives 0.399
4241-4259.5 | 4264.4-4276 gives 0.454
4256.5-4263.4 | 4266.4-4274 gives 0.361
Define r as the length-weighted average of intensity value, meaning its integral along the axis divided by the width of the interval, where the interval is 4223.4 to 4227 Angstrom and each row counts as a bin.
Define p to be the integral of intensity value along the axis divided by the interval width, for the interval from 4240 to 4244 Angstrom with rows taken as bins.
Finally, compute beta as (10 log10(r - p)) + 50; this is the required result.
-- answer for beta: 49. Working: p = 18.2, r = 19.0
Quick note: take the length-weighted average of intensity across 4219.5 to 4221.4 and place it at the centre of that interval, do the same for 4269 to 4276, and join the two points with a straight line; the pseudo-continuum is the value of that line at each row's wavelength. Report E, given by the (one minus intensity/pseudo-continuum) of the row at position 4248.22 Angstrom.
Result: -0.01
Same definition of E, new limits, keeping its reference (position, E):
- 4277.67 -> 0.01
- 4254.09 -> 0.04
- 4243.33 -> 0.03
